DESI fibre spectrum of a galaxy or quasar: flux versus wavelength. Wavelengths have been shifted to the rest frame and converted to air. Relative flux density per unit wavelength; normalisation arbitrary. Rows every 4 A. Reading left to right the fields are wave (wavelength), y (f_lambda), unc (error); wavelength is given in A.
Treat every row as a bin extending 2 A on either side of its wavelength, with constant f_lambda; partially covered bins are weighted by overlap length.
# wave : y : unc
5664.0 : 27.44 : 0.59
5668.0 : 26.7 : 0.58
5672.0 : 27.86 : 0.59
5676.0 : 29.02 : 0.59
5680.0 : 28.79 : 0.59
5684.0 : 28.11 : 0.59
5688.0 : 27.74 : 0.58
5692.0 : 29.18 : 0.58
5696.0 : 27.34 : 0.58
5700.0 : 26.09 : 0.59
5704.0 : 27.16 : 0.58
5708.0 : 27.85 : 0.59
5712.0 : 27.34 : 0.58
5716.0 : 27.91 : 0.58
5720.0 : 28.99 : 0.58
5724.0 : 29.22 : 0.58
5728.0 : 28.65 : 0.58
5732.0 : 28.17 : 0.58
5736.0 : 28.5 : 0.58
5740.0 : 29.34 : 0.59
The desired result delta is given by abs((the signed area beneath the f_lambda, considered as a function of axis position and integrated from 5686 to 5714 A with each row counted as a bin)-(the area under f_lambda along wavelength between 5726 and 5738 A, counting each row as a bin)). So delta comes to 430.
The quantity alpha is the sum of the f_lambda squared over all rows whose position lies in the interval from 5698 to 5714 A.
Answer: 2941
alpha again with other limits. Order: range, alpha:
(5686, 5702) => 3049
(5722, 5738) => 3280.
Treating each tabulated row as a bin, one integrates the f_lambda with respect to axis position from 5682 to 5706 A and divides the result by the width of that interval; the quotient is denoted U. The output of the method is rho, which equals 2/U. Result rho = 0.0725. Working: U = 27.6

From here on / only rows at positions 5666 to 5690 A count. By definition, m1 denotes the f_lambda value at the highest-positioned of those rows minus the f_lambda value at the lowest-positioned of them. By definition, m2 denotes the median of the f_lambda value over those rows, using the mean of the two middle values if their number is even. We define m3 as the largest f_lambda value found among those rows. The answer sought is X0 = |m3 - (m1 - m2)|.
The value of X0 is 56.0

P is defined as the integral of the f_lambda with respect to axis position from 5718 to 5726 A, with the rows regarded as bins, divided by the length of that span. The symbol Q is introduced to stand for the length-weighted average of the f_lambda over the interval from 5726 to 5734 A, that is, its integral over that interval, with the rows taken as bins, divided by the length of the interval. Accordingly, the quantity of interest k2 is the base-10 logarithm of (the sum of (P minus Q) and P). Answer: 1.47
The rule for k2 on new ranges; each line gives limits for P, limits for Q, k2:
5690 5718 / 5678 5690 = 1.43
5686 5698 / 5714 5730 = 1.44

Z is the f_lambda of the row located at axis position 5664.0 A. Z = 27.44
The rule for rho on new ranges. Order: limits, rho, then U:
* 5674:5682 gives 0.0692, 28.9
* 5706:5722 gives 0.0714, 28.0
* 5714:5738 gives 0.0700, 28.6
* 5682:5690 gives 0.0716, 27.9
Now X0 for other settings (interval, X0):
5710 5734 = 56.8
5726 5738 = 57.3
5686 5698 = 57.3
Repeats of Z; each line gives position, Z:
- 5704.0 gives 27.16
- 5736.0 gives 28.5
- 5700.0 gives 26.09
